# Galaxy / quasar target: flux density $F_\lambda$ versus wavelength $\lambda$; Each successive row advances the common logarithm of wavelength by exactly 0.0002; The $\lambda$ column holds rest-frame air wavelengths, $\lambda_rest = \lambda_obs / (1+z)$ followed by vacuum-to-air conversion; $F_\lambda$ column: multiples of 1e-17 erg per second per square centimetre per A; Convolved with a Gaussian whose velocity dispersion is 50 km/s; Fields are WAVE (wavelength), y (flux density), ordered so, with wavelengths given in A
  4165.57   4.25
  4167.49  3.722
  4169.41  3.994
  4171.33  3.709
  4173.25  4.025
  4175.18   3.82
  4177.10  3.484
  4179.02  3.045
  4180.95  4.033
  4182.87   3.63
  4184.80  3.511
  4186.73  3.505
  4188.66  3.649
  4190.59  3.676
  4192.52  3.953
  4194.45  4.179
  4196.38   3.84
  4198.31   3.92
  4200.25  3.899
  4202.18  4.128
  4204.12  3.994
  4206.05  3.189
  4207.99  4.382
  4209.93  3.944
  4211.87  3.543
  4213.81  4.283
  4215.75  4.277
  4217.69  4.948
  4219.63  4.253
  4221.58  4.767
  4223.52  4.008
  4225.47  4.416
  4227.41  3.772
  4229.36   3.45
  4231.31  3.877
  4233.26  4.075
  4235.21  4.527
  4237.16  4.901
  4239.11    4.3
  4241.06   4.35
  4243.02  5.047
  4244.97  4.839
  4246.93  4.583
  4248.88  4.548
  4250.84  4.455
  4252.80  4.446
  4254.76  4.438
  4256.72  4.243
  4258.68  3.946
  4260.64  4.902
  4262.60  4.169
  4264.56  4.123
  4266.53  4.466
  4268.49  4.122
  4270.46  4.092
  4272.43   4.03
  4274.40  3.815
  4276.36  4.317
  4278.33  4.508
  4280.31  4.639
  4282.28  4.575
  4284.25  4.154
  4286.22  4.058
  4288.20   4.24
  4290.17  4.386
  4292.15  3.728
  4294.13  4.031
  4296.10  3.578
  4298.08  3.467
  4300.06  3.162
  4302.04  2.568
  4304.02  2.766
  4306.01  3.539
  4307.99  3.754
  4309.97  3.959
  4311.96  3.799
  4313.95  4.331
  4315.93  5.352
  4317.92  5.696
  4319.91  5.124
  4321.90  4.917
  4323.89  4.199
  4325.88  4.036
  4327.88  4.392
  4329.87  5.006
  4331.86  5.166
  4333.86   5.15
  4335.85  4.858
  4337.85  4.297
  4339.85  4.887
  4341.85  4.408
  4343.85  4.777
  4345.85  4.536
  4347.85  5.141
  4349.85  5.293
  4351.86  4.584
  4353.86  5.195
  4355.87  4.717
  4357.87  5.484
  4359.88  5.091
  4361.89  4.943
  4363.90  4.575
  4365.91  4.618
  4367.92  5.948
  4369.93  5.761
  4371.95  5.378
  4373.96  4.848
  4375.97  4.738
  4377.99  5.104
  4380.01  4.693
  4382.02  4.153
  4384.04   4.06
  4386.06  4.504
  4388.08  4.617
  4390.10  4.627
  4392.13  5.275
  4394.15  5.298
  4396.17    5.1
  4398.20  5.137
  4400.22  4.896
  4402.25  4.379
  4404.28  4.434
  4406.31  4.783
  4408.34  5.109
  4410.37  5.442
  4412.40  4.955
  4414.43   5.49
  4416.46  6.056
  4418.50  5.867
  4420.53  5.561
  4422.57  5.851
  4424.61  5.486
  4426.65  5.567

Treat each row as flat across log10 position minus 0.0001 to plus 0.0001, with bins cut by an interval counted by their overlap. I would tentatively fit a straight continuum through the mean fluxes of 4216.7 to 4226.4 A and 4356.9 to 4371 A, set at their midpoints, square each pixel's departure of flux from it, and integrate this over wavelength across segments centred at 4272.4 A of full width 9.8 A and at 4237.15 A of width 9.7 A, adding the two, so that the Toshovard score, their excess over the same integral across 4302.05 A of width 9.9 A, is -28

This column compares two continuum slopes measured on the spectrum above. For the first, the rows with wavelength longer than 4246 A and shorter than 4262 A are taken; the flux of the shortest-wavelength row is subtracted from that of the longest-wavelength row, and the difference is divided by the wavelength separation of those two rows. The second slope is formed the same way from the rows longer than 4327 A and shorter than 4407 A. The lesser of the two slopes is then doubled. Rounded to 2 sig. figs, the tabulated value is 0.010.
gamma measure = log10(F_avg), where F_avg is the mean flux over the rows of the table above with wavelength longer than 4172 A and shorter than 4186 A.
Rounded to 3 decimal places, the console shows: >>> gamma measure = 0.562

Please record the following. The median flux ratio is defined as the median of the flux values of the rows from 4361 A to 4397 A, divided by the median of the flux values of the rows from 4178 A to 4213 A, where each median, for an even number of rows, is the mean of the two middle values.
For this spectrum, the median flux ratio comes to 1.24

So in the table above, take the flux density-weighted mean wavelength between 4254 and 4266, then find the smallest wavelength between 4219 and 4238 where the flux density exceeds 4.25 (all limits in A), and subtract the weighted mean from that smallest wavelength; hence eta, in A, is -40.0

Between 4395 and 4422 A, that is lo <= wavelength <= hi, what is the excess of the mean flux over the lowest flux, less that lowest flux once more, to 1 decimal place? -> -3.6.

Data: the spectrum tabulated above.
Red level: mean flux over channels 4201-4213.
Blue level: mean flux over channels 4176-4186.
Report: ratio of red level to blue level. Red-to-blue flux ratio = 1.09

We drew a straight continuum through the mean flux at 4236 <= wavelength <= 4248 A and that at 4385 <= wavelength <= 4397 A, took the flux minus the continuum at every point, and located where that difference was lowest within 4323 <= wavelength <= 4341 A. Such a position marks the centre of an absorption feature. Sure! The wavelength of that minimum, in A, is 4325.88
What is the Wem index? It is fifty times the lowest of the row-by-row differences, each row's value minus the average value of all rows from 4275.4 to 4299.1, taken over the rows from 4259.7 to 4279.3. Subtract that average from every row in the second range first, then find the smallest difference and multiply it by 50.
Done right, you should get -16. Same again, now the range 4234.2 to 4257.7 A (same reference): 5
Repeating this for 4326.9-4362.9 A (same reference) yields 8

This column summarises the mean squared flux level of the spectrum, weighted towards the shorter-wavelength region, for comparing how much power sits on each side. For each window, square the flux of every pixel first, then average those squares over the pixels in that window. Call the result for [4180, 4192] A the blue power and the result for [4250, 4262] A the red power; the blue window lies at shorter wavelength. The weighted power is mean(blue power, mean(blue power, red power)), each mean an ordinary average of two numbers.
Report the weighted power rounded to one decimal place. 15.0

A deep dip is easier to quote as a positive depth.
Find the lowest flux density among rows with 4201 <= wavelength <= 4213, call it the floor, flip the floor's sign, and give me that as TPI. -3.2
